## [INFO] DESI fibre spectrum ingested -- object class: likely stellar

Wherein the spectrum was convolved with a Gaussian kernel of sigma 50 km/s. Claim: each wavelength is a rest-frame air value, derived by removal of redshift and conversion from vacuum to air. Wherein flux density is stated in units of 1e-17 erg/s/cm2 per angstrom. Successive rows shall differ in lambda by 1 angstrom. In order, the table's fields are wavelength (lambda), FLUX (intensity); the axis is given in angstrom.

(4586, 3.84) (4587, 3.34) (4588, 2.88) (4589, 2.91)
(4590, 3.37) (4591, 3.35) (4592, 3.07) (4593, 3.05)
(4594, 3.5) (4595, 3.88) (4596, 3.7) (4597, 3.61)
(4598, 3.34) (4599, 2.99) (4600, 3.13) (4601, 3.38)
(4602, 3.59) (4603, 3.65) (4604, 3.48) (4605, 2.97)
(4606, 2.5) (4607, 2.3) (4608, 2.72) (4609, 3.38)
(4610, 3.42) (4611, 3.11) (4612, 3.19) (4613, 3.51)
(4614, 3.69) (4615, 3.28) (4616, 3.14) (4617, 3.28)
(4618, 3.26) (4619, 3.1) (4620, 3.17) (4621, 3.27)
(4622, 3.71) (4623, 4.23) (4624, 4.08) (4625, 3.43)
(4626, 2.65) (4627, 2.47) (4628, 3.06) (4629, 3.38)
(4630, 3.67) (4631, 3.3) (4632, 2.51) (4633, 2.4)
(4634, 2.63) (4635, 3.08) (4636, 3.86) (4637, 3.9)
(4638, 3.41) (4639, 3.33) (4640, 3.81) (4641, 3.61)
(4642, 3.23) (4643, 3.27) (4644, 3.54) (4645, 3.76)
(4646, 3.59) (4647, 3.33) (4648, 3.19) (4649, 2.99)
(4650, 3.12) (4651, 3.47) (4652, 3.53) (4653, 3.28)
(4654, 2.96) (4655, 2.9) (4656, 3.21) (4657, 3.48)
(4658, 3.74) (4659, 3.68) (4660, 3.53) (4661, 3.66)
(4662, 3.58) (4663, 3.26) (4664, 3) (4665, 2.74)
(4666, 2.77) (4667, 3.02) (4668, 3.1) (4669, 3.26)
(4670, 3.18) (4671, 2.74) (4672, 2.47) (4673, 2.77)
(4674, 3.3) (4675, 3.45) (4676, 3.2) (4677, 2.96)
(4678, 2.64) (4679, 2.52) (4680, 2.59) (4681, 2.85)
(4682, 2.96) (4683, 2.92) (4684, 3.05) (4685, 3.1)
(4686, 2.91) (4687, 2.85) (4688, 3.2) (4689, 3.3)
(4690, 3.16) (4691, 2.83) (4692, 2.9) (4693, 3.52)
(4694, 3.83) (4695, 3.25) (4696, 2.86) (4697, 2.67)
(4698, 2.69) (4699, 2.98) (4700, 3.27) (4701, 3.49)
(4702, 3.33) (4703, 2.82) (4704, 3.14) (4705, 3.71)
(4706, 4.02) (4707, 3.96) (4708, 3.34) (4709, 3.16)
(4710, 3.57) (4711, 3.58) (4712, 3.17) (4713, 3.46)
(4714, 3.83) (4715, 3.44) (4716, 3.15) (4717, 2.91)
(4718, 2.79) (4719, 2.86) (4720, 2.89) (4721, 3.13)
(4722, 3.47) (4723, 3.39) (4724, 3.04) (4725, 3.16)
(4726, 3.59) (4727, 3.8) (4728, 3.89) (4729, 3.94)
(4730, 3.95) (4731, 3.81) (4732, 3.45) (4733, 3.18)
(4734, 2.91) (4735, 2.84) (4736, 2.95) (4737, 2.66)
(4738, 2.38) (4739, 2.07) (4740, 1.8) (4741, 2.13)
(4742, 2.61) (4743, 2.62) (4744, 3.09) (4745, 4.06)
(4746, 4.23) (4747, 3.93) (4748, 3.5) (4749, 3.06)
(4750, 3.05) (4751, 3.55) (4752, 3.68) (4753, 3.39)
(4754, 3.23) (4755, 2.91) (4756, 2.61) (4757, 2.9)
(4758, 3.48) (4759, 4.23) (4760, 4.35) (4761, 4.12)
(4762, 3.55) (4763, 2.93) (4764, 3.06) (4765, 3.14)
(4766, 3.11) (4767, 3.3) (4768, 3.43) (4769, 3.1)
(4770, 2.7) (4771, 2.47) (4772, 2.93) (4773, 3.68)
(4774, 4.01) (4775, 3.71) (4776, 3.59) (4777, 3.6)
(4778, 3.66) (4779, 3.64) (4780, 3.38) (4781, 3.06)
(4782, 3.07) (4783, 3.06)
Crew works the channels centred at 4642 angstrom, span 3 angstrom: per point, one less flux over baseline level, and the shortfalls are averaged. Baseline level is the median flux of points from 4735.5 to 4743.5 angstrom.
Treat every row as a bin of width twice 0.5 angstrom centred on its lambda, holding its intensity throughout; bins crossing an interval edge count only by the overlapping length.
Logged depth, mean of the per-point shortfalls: -0.35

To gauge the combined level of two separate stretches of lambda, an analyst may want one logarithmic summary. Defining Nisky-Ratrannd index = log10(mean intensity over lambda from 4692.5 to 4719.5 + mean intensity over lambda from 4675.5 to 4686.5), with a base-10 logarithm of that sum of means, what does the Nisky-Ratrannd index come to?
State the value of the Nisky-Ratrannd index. 0.790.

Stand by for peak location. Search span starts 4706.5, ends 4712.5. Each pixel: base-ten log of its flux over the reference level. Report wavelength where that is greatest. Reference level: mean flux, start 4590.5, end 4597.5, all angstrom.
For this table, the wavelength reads 4707 angstrom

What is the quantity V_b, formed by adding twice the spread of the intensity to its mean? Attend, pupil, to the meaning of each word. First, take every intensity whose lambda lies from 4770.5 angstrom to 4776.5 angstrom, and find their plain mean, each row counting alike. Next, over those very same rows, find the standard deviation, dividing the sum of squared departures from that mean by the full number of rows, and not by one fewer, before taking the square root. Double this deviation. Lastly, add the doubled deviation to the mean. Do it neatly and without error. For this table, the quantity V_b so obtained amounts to 4.5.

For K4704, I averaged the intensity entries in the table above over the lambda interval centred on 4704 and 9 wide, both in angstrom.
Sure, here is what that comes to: 3.45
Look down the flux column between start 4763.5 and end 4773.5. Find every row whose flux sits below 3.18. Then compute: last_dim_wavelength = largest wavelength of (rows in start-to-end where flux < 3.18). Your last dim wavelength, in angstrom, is 4772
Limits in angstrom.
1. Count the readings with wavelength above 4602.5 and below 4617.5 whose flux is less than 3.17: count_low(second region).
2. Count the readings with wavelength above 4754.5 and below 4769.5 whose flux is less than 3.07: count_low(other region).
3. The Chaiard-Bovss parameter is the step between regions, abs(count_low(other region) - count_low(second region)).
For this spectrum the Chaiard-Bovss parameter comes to 1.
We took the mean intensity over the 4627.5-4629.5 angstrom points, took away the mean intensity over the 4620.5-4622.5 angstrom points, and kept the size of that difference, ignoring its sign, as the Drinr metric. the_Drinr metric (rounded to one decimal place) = 0.3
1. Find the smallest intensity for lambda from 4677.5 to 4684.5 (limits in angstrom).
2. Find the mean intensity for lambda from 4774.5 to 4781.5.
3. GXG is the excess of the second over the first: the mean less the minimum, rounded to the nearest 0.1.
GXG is 1.0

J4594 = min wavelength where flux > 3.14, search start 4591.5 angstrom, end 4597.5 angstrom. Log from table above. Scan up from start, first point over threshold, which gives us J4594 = 4594 angstrom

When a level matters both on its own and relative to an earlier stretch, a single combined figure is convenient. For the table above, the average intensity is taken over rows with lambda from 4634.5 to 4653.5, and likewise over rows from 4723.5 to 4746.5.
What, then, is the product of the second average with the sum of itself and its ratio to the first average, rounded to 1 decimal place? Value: 12.7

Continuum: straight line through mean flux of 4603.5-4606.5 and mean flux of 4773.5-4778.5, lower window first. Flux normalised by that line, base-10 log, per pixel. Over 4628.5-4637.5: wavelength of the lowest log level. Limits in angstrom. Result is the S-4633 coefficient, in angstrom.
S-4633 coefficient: 4633 angstrom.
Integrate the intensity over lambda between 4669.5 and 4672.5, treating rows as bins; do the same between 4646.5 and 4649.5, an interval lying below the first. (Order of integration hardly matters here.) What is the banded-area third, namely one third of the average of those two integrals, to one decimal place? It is 3.0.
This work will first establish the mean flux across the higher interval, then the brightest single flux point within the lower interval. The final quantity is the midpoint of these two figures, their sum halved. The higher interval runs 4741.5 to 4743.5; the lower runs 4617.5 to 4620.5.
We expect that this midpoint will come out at 2.94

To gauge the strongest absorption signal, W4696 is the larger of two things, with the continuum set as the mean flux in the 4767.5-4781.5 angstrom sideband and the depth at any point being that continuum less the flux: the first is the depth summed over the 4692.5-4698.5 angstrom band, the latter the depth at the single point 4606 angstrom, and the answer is 1.3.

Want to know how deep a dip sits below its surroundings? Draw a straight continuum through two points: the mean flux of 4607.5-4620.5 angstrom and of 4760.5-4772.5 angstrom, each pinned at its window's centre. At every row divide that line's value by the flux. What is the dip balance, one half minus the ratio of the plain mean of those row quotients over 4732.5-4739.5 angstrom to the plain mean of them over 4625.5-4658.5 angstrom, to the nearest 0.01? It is -0.68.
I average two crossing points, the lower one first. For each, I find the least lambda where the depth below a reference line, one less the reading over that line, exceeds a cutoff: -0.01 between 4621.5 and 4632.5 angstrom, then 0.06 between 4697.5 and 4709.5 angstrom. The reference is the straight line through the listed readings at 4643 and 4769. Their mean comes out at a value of 4662.0 angstrom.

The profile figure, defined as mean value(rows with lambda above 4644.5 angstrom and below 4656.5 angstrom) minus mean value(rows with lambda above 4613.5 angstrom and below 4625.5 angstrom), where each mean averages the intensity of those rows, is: -0.19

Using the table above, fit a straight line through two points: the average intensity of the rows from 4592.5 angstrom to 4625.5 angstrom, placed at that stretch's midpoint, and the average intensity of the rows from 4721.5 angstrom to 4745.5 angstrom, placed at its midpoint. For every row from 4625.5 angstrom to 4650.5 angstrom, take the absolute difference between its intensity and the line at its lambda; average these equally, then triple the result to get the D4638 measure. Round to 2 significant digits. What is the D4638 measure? 1.0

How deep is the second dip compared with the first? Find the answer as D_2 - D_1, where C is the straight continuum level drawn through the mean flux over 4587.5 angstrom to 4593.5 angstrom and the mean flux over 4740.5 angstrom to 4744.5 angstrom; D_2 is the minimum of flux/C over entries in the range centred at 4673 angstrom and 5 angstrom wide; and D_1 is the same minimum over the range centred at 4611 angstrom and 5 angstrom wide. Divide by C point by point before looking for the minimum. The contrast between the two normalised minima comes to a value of -0.15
